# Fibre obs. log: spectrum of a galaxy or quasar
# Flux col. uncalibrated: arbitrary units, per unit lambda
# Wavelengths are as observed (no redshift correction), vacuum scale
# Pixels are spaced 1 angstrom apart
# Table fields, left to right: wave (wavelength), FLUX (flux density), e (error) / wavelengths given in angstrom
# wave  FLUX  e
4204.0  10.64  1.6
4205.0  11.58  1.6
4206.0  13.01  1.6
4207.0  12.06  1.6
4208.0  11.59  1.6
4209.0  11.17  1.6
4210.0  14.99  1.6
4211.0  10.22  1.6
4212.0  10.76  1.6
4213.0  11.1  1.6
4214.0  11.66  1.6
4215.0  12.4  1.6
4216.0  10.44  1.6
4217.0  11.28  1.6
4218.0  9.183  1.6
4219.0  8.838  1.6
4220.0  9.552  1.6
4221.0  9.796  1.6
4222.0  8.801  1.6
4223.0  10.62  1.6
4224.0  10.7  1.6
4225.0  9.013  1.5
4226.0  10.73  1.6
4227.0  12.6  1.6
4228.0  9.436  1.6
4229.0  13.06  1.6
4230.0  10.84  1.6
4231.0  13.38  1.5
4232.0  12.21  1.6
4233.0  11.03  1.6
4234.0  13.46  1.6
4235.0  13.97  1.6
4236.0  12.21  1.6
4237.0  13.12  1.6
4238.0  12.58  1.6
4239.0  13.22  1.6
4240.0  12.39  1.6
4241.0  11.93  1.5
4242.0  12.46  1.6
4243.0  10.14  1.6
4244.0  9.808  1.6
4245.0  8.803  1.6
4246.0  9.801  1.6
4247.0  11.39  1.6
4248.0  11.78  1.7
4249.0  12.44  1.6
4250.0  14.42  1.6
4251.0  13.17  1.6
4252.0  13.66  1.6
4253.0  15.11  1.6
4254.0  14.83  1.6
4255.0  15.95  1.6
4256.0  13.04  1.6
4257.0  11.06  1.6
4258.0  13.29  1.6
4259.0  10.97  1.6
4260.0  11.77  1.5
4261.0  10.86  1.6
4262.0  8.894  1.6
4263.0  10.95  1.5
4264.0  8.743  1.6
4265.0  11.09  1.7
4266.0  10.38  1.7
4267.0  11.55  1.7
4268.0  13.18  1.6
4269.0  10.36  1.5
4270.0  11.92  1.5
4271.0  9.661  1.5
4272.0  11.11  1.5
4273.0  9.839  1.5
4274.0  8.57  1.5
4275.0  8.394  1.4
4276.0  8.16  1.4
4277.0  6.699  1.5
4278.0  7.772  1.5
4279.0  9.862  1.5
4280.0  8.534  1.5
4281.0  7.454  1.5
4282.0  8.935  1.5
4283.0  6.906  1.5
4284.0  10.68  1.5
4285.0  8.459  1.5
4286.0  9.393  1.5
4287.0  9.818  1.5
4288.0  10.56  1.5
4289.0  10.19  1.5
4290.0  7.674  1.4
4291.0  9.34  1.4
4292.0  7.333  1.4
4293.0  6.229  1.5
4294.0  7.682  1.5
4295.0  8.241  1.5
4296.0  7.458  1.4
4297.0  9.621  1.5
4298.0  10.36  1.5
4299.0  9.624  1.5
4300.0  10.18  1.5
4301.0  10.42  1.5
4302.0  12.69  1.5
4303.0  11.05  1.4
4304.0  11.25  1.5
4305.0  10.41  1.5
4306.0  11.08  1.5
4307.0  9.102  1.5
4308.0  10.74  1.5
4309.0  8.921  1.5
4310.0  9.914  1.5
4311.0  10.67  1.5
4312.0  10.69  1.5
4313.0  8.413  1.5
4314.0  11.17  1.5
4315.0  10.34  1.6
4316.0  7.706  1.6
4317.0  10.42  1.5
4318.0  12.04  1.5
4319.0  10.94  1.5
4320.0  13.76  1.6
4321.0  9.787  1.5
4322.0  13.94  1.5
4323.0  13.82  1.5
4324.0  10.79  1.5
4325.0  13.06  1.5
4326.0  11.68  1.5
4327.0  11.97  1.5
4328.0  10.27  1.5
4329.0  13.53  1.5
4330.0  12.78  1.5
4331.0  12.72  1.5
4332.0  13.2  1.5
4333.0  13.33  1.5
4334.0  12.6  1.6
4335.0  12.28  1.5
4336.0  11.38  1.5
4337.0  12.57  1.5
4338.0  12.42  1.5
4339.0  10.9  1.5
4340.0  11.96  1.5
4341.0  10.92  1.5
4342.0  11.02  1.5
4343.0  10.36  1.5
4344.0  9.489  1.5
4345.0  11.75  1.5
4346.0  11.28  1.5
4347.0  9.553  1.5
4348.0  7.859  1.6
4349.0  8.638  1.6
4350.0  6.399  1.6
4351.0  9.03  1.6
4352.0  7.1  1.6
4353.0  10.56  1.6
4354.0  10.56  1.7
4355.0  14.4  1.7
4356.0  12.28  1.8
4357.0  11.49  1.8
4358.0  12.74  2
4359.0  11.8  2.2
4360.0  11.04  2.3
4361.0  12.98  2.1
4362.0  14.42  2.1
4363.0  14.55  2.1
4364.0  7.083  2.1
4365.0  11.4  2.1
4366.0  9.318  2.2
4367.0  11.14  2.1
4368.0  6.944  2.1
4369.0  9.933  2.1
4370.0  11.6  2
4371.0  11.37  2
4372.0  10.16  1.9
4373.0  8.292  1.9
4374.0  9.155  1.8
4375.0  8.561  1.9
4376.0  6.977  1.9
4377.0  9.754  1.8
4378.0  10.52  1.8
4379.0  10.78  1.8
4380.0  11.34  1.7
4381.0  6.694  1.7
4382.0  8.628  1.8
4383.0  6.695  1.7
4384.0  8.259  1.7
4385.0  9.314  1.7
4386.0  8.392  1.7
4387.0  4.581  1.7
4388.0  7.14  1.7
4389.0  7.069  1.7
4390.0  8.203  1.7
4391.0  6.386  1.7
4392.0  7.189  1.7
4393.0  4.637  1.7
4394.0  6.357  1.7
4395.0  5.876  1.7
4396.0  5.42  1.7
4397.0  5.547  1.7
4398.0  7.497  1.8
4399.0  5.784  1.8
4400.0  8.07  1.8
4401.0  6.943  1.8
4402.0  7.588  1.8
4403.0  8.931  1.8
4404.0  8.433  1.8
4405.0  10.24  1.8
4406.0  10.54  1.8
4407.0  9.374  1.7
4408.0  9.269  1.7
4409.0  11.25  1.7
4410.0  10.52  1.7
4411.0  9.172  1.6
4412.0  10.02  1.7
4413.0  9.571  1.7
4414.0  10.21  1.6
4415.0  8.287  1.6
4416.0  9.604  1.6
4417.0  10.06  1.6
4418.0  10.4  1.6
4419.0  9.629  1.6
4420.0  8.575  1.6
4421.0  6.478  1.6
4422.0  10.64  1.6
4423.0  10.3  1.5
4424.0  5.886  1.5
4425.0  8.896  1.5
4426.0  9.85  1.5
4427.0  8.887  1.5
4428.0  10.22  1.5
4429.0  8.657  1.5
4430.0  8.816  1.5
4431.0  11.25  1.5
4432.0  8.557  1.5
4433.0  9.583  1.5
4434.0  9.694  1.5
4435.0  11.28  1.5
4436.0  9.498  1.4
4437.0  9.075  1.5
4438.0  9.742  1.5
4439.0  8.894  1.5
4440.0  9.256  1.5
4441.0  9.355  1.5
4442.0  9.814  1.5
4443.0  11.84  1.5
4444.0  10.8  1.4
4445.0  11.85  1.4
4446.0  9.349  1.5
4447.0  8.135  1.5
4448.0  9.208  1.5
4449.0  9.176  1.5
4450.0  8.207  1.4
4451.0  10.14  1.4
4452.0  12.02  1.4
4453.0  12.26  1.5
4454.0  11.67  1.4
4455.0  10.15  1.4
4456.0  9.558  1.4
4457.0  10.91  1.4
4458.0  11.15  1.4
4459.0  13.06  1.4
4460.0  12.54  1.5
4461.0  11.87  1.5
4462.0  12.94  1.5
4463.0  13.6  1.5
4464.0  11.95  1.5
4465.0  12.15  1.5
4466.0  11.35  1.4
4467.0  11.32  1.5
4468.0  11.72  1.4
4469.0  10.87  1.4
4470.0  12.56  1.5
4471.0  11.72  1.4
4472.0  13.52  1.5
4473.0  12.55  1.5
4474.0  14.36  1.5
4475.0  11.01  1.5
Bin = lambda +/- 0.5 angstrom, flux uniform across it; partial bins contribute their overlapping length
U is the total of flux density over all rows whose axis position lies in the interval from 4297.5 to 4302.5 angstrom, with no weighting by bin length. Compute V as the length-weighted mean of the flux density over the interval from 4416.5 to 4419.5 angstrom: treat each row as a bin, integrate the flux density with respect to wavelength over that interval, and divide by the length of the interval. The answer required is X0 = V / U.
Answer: 0.19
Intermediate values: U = 53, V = 10.0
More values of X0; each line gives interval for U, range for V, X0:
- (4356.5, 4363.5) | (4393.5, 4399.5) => 0.07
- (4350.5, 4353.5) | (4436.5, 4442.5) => 0.35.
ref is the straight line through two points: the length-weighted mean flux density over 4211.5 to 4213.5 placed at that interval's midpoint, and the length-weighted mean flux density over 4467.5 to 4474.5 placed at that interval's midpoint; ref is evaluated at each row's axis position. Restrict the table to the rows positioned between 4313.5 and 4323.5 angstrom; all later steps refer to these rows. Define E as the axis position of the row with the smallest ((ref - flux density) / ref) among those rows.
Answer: 4322.0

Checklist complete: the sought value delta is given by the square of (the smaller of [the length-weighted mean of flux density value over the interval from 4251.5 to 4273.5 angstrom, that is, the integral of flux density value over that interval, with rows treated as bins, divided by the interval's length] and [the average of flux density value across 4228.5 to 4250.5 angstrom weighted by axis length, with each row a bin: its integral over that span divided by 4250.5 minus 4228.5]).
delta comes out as 138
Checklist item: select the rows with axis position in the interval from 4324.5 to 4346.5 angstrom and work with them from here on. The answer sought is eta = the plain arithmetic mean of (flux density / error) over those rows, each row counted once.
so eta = 7.9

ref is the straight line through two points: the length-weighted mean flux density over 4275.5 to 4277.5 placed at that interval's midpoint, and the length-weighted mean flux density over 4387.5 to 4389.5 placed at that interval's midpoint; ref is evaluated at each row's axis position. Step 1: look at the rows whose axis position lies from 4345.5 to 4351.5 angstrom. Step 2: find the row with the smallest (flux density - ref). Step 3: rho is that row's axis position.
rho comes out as 4350.0 angstrom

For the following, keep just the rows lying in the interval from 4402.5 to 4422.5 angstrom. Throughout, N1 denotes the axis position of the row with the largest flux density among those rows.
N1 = 4409.0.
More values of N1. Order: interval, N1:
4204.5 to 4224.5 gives 4210.0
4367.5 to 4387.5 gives 4370.0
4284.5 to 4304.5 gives 4302.0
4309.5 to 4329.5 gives 4322.0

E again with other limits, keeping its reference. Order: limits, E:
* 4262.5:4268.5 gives 4268.0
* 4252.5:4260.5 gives 4255.0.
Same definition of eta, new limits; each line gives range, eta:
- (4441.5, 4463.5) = 7.5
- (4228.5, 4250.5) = 7.5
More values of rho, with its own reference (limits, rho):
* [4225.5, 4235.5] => 4228.0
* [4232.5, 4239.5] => 4233.0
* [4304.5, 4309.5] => 4309.0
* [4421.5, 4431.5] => 4424.0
